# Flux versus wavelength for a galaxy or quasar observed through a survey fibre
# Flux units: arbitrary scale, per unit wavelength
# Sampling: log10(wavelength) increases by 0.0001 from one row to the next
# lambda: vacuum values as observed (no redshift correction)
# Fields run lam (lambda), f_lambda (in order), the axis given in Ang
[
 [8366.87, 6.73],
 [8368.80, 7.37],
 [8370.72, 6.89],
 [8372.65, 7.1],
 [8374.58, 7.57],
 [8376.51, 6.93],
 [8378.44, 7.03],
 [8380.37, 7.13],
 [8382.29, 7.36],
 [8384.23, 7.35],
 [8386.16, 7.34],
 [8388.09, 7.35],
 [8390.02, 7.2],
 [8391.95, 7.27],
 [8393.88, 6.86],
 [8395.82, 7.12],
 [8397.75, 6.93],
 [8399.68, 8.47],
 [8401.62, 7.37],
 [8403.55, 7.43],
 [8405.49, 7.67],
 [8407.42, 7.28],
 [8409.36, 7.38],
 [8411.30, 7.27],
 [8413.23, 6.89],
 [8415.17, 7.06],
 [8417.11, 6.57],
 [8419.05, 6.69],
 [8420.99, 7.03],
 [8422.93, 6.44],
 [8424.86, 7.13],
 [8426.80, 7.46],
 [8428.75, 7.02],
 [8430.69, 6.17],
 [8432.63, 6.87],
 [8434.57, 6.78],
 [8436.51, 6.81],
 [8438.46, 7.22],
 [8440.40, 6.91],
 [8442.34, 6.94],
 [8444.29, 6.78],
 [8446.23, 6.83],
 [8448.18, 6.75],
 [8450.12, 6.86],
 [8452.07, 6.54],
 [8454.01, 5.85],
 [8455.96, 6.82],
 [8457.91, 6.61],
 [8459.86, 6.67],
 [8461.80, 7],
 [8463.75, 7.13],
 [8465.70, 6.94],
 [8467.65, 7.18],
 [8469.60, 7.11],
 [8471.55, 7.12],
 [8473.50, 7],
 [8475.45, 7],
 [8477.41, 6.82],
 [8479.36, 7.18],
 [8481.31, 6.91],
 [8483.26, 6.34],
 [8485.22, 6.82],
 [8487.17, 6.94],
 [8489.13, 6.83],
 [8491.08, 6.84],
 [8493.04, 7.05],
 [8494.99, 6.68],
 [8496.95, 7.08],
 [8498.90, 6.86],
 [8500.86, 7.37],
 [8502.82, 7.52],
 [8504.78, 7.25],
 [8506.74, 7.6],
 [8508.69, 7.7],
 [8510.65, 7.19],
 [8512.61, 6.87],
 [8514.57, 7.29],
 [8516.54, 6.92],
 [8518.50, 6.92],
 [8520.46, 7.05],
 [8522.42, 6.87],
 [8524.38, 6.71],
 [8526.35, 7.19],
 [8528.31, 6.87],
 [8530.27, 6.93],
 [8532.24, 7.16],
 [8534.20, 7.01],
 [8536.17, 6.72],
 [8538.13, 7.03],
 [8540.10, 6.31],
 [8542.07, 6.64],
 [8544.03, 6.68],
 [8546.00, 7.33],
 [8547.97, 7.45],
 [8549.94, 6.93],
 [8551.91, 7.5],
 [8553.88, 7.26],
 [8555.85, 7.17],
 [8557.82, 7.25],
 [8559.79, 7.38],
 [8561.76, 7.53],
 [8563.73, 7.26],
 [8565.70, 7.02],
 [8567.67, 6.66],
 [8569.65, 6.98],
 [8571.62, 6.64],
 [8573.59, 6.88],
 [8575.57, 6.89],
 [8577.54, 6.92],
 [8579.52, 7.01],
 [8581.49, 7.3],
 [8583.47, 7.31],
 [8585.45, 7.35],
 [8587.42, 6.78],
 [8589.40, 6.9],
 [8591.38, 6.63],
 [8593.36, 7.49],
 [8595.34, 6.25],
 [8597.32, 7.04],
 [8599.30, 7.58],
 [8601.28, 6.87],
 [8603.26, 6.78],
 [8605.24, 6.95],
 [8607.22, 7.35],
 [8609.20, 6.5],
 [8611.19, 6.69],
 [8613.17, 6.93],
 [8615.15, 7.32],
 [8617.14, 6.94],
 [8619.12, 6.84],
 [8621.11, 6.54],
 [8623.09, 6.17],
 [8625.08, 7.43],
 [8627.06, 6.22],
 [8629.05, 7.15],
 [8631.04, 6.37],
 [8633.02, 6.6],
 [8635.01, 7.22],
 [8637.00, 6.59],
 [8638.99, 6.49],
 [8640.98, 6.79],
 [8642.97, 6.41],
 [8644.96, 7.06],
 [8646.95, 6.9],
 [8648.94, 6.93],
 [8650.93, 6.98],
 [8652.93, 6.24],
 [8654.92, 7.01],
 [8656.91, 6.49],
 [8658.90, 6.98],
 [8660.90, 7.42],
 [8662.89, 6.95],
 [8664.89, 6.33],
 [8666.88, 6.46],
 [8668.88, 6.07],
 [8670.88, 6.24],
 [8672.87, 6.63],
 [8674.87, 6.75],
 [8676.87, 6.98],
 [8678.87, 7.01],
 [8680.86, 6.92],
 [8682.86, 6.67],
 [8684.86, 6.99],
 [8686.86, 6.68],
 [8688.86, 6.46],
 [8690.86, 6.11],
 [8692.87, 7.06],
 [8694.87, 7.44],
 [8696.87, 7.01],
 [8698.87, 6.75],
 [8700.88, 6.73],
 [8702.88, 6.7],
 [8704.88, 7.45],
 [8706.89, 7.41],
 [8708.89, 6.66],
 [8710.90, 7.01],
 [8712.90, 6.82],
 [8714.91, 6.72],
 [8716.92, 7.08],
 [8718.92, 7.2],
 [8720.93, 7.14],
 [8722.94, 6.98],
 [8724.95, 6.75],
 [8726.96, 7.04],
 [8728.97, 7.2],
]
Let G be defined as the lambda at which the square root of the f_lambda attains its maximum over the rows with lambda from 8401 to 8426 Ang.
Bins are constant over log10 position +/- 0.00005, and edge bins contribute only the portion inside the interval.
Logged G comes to 8405.49 Ang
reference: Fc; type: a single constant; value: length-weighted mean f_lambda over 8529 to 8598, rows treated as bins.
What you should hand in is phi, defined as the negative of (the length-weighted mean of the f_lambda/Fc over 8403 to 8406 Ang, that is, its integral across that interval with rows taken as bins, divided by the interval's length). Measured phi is -1.07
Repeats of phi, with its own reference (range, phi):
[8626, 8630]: -0.95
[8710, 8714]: -0.99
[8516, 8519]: -0.99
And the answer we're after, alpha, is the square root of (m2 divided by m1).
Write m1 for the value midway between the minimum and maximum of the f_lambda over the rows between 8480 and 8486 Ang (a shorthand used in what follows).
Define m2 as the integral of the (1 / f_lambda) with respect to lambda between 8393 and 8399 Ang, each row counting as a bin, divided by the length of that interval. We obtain 0.147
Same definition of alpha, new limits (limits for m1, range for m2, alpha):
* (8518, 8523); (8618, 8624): 0.149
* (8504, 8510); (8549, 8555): 0.136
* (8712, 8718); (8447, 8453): 0.147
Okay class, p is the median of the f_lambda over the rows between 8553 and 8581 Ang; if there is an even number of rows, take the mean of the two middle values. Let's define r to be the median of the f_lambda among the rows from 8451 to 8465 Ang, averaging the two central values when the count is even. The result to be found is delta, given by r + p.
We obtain 13.7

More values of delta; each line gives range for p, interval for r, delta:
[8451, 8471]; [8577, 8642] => 13.8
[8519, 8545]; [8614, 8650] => 13.7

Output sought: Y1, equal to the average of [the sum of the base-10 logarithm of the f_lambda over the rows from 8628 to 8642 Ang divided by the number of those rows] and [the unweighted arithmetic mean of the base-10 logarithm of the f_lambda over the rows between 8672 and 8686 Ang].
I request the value 0.8320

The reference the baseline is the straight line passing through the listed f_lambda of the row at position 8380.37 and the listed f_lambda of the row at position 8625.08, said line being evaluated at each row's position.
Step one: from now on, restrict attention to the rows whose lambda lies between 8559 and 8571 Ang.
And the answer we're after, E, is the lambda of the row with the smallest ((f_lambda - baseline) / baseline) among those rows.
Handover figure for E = 8567.67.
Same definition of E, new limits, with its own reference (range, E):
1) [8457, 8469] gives 8457.91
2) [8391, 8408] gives 8393.88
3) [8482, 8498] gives 8483.26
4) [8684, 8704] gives 8690.86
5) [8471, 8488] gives 8483.26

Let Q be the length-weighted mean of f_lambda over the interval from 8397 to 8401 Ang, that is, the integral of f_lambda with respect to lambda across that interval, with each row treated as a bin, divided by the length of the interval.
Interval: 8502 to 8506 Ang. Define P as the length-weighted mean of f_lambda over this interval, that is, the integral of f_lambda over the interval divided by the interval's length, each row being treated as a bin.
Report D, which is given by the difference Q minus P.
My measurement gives 0.3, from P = 7.39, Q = 7.7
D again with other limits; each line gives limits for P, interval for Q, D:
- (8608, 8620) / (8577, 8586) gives 0.3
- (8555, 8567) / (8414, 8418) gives -0.4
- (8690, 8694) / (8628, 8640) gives 0.1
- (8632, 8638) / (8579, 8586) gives 0.4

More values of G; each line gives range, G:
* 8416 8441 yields 8426.80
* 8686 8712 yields 8704.88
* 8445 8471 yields 8467.65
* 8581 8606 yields 8599.30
